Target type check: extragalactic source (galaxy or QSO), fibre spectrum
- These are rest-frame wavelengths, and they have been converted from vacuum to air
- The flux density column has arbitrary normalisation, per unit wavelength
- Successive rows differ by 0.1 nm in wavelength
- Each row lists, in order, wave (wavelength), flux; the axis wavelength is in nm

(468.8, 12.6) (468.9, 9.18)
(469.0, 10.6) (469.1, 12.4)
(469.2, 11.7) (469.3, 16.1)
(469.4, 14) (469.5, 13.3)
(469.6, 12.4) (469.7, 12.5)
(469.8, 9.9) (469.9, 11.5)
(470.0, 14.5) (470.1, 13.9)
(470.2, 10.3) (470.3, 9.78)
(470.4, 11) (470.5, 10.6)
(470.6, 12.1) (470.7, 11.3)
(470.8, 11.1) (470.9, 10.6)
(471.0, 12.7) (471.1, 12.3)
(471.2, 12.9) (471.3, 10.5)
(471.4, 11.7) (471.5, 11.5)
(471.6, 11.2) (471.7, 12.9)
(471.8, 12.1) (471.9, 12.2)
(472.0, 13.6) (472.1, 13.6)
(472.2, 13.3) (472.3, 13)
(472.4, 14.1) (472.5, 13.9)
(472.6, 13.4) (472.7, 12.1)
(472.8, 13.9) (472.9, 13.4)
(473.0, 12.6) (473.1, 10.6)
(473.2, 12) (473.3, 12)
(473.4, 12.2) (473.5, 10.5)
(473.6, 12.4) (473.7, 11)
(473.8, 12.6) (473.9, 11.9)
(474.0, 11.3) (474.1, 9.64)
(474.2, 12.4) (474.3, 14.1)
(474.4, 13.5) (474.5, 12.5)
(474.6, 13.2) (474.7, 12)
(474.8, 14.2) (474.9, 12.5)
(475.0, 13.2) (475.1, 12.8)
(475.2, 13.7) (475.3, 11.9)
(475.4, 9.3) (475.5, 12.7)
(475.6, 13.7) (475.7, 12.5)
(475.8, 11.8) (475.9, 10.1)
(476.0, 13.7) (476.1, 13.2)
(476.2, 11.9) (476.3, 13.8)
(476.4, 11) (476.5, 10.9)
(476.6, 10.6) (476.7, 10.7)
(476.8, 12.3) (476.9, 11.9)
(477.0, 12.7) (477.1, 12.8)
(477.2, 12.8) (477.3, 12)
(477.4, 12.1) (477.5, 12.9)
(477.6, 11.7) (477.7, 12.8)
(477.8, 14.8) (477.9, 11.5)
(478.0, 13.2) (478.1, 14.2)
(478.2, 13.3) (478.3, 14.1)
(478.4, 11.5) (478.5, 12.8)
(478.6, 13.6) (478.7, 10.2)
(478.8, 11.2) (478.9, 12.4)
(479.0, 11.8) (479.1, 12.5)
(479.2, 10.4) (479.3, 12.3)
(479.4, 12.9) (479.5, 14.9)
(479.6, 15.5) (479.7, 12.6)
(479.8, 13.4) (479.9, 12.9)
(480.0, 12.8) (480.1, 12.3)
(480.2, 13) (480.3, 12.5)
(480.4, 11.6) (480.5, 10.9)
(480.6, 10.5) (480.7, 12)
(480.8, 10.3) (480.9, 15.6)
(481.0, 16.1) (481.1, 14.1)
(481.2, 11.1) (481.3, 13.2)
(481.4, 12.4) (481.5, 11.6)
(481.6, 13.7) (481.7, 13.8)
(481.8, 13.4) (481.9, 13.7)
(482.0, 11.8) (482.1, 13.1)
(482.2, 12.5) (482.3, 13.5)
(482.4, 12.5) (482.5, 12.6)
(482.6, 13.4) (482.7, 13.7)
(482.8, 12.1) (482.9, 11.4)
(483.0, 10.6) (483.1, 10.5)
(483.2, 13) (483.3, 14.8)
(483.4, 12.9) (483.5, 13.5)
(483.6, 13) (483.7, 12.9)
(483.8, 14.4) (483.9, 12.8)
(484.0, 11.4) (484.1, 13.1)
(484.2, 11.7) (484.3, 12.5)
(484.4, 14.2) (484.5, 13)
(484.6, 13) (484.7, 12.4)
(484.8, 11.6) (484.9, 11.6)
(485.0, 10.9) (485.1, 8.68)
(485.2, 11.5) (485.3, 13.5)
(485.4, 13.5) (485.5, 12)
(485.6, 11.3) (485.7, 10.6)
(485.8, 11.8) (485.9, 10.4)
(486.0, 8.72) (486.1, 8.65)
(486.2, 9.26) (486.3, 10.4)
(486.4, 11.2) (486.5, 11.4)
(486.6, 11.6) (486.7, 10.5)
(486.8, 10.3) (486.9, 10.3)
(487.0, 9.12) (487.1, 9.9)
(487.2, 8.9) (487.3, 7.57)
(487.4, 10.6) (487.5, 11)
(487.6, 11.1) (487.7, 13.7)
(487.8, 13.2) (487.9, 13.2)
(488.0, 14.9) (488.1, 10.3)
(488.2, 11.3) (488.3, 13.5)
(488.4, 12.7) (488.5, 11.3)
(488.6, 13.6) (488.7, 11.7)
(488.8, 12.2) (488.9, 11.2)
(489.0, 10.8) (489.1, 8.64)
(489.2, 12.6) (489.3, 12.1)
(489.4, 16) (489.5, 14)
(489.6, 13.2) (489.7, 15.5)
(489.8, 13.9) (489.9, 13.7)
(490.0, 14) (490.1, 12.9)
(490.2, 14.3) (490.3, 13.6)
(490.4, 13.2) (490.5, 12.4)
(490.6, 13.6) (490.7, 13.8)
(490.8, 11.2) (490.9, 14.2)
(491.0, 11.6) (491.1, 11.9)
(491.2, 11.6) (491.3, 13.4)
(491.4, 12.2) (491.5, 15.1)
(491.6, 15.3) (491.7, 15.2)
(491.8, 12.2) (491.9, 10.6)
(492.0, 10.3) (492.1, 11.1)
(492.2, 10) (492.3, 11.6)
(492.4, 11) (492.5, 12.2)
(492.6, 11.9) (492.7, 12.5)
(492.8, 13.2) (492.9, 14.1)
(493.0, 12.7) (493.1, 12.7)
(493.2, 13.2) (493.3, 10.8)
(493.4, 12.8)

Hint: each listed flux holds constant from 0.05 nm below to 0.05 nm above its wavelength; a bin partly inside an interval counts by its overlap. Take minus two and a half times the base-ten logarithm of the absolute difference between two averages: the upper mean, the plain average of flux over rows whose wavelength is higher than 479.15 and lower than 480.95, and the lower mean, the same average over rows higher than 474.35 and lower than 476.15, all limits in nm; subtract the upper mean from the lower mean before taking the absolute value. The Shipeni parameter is 5.6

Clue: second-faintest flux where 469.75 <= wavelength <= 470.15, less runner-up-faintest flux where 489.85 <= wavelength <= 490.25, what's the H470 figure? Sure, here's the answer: -2.2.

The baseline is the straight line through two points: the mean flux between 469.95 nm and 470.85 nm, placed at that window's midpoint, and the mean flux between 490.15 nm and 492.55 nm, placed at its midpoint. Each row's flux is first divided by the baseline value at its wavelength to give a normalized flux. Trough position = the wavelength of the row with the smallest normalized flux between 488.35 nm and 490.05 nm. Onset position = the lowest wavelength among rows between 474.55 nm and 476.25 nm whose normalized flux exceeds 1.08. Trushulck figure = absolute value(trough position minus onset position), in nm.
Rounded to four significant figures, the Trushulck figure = 14.50 nm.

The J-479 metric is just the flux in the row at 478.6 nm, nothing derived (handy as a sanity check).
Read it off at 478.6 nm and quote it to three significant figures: 13.6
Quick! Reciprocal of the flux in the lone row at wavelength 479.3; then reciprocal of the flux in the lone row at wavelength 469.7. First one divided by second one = 1.02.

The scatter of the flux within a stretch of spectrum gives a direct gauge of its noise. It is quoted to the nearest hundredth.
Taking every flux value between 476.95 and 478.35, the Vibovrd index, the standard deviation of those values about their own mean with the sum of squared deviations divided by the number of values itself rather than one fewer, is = 0.92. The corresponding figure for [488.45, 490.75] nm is 1.56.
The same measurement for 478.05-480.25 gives 1.26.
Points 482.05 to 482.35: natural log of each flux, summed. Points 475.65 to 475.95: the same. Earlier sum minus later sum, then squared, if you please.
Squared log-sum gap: 0.16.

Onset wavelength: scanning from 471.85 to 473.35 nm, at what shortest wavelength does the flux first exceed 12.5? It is 472.0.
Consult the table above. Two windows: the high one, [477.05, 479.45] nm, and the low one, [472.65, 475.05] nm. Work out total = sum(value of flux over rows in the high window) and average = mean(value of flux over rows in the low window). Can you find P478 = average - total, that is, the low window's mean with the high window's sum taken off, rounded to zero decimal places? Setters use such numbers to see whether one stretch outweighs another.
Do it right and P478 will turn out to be -287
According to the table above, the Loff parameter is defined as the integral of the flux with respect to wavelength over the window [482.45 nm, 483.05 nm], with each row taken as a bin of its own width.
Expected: 7.38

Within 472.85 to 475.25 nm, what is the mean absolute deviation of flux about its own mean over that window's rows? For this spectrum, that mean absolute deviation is 0.86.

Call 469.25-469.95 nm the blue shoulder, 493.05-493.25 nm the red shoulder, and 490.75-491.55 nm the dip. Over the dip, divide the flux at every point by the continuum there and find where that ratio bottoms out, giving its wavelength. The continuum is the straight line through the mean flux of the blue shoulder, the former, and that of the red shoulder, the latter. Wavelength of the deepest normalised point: 490.8 nm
